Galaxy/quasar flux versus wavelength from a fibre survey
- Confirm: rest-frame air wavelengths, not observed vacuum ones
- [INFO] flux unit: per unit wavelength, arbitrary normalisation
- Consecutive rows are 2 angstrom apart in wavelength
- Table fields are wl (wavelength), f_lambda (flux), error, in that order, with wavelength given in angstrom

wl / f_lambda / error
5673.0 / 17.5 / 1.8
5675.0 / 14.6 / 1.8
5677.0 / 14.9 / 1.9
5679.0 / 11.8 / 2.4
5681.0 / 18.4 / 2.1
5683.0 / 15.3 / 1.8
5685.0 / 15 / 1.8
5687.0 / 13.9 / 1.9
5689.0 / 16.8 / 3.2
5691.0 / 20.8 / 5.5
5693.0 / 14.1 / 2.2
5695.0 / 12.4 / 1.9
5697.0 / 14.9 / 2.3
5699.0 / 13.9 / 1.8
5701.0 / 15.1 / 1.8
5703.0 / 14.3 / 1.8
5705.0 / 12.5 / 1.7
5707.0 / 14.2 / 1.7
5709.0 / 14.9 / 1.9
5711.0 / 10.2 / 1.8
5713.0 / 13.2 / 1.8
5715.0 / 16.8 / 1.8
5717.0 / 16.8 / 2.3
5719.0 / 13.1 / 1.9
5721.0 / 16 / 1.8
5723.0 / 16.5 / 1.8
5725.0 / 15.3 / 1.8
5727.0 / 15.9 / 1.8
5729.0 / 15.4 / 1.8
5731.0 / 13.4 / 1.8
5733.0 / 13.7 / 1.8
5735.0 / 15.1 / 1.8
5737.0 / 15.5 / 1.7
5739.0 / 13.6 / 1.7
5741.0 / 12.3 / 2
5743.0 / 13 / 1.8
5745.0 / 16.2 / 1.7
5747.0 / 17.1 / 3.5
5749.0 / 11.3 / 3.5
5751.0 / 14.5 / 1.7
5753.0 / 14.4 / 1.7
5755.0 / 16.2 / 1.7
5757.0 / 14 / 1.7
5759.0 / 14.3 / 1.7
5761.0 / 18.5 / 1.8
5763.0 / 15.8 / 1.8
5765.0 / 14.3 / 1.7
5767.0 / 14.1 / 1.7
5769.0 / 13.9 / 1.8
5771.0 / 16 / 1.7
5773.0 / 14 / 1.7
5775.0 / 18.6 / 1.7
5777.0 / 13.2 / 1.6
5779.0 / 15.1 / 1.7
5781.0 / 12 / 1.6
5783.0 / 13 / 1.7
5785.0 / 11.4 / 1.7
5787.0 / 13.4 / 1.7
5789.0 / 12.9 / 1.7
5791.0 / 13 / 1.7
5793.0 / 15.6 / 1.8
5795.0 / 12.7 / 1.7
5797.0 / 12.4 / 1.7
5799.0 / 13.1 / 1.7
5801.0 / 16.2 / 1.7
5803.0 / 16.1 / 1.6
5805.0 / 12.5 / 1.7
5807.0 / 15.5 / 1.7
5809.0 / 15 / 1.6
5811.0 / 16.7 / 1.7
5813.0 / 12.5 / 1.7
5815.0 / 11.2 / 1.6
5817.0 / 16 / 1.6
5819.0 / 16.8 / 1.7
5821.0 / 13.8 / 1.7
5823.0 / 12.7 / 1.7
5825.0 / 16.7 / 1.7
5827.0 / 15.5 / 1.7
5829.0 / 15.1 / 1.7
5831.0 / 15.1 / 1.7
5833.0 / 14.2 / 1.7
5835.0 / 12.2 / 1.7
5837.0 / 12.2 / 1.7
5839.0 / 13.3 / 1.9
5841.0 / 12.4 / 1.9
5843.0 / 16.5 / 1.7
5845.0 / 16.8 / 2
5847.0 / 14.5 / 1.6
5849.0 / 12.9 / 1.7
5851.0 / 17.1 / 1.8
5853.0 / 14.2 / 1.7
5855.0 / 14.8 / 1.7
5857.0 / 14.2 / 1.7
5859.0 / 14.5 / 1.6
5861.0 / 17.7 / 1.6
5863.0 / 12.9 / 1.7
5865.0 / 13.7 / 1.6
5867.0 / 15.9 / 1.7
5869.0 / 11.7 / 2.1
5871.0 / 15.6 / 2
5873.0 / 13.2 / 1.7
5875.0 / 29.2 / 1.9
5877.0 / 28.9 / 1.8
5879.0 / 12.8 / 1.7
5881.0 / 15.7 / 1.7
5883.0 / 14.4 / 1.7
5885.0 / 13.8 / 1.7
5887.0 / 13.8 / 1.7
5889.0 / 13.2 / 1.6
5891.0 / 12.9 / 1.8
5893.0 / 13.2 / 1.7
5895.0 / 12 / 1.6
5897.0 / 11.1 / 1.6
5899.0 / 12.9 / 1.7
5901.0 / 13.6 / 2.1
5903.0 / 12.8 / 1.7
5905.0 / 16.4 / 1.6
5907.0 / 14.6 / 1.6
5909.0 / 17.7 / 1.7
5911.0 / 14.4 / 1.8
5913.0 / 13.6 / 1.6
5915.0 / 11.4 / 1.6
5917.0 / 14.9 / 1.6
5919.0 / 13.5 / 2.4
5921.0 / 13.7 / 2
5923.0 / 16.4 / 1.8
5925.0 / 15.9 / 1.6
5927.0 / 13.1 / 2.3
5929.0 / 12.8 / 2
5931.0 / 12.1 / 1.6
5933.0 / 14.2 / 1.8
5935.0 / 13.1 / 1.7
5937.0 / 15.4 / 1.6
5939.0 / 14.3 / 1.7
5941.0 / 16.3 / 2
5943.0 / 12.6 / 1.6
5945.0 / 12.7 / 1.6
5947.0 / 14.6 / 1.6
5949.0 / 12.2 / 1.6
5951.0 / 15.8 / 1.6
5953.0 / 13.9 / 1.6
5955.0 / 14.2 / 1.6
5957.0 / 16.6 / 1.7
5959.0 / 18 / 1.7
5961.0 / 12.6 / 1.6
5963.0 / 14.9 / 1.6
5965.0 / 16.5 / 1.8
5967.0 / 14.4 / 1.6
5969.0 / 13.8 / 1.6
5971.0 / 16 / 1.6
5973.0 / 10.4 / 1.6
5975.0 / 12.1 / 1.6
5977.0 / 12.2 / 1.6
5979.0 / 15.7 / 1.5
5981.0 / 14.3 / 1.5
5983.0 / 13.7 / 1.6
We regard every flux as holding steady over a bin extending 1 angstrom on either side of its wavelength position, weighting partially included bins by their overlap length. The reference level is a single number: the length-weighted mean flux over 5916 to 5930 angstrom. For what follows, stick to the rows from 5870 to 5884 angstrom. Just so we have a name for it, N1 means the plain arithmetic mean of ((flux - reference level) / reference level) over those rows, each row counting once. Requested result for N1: 0.294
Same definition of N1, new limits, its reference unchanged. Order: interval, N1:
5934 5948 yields -0.013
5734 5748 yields 0.025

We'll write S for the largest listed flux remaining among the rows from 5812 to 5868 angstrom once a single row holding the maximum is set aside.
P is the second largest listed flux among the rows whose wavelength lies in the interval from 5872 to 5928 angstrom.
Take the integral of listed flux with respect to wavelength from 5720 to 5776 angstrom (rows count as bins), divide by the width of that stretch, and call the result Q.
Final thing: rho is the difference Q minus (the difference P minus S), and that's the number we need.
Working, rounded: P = 28.9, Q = 15.0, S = 17.1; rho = 3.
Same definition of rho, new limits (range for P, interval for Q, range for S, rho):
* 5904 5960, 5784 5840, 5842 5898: 25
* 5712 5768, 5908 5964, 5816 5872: 14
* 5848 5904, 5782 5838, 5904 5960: 3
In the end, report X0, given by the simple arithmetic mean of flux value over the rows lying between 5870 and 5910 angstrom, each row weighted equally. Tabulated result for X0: 15.4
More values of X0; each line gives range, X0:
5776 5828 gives 14.0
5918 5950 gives 13.9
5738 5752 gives 14.0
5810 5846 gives 14.4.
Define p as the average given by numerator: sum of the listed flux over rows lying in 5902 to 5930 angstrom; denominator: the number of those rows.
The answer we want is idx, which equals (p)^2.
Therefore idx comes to 207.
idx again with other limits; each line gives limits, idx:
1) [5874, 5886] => 366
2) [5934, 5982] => 204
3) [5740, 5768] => 217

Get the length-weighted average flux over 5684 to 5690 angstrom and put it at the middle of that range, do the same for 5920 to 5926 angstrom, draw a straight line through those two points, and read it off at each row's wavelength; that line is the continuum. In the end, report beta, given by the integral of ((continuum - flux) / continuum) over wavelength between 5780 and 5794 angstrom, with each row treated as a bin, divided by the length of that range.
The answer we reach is 0.15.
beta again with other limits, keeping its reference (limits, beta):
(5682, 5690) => 0.00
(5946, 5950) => 0.13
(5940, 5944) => 0.06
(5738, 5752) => 0.08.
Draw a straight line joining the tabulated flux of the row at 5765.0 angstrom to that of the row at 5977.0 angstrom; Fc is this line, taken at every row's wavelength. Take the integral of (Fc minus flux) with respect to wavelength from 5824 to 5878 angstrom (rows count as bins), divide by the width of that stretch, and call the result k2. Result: -2.1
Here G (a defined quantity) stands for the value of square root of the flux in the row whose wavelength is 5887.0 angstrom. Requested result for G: 3.71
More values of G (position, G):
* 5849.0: 3.59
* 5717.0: 4.10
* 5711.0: 3.19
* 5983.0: 3.70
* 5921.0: 3.70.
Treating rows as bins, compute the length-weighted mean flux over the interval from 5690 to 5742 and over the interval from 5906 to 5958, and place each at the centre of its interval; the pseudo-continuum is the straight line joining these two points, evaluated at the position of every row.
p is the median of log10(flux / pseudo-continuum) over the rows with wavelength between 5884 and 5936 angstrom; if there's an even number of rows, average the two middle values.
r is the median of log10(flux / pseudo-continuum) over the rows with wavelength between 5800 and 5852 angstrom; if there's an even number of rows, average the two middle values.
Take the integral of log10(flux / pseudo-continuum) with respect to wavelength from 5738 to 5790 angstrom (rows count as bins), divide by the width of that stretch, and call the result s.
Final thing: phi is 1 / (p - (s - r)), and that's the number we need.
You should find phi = 211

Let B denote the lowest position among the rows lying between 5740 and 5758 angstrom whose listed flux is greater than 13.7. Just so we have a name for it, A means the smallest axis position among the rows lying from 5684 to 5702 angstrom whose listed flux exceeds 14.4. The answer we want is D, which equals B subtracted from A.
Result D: -60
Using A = 5685.0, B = 5745.0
